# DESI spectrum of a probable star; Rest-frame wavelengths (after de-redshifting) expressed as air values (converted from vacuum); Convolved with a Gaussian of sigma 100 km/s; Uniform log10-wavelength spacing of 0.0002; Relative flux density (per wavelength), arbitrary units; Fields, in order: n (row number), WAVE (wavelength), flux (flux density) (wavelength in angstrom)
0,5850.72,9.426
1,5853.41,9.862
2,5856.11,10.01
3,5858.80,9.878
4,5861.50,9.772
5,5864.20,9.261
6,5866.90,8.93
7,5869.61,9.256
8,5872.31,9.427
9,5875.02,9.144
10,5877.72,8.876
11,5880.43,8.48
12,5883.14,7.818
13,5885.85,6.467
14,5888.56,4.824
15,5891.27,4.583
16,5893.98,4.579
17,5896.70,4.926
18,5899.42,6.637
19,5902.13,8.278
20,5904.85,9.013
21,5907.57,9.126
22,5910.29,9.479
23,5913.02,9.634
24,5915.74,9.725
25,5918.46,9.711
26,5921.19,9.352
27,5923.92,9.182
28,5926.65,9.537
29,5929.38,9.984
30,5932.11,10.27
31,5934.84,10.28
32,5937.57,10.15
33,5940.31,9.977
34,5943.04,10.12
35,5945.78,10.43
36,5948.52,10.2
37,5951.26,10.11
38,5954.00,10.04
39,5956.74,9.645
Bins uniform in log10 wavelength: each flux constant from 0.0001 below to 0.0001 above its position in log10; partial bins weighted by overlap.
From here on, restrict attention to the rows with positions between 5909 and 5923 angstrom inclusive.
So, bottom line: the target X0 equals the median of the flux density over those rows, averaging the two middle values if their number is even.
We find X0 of 9.6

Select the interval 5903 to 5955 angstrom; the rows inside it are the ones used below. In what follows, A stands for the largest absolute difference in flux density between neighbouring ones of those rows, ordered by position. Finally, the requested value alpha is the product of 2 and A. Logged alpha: 0.9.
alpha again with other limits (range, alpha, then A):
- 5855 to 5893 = 3.3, 1.6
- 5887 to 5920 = 3.4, 1.7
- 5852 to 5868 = 1.0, 0.5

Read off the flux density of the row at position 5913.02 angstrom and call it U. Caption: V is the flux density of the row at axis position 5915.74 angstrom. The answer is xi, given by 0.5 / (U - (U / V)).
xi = 0.058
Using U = 9.634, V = 9.725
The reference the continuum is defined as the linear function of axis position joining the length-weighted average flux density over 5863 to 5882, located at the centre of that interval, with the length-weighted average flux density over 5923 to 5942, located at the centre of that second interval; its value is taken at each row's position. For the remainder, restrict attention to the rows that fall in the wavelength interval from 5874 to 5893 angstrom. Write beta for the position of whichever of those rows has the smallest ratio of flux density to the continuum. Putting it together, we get 5891.27 angstrom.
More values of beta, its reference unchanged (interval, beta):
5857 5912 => 5893.98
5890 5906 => 5893.98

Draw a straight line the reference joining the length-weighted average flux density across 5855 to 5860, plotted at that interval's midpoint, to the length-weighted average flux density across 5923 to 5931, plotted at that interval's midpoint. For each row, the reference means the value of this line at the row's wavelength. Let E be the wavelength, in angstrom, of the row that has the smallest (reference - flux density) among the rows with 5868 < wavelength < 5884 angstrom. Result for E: 5872.31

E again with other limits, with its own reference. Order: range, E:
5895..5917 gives 5915.74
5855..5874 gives 5856.11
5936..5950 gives 5945.78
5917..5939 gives 5934.84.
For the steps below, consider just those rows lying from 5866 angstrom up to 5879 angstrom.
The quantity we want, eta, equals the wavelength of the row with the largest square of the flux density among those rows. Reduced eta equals 5872.31 angstrom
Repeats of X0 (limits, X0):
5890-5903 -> 4.9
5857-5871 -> 9.3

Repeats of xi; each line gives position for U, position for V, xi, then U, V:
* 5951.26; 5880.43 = 0.056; 10.11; 8.48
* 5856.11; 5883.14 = 0.057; 10.01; 7.818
